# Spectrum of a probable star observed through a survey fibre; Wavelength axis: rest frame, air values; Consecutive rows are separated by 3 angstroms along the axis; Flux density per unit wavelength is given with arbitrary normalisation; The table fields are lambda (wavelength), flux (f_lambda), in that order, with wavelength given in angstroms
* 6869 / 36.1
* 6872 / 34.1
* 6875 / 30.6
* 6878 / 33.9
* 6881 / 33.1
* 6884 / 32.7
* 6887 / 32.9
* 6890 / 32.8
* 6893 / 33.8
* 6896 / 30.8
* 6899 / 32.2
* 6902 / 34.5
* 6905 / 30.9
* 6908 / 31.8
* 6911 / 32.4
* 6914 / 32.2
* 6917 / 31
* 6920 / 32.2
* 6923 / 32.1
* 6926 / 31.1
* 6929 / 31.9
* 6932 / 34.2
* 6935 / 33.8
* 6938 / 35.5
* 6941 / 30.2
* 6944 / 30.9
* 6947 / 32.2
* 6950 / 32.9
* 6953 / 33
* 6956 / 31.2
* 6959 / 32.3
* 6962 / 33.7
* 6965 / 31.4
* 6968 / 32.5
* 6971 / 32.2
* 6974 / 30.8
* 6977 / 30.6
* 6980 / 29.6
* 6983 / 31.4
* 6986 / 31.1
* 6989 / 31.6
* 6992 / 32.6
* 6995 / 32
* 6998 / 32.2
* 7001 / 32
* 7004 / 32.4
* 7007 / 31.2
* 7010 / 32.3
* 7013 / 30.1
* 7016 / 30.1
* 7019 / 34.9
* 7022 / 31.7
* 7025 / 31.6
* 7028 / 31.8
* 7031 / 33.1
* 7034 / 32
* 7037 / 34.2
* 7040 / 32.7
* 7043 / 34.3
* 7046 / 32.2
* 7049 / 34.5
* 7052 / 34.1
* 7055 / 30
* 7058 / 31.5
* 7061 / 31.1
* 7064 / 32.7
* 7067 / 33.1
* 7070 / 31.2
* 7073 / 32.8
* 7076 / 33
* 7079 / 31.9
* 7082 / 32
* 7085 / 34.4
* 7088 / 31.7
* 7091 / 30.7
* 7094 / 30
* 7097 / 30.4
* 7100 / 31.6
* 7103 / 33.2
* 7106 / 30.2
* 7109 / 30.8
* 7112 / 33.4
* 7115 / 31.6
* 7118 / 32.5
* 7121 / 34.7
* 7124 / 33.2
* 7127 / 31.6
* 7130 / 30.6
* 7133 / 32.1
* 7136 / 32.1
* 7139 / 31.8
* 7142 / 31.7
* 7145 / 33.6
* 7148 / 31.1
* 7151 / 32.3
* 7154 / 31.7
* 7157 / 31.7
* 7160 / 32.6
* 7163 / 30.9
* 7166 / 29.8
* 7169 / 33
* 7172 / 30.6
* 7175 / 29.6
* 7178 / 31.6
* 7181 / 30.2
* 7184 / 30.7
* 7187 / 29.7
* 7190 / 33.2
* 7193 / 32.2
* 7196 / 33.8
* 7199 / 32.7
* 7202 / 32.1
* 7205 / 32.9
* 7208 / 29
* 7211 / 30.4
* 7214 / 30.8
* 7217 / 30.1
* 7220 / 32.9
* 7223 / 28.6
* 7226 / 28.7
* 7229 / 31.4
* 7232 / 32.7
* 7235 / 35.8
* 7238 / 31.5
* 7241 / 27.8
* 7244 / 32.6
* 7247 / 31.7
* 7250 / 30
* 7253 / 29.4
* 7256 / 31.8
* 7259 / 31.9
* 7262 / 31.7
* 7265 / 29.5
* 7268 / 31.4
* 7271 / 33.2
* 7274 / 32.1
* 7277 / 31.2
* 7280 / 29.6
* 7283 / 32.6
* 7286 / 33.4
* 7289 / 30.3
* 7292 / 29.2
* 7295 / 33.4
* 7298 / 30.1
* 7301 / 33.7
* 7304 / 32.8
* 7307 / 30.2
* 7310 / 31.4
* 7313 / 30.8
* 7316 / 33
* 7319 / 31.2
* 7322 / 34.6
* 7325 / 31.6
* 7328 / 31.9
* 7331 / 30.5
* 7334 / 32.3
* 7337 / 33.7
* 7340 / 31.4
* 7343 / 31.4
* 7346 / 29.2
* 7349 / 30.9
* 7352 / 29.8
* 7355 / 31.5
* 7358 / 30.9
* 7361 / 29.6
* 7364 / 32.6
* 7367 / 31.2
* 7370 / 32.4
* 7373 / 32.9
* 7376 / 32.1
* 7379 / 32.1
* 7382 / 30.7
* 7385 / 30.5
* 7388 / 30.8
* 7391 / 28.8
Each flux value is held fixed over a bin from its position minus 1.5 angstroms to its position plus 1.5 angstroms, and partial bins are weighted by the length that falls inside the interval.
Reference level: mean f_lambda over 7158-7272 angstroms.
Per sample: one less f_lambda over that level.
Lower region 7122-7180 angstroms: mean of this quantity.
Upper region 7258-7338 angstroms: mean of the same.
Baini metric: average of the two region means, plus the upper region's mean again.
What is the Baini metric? -0.029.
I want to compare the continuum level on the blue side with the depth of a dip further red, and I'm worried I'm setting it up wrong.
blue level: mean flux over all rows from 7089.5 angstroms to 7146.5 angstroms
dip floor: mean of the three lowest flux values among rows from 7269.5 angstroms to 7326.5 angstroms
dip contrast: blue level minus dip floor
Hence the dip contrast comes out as 2.3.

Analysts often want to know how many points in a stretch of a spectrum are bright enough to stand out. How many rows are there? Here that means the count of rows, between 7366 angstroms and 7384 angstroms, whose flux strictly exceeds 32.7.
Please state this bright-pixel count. 1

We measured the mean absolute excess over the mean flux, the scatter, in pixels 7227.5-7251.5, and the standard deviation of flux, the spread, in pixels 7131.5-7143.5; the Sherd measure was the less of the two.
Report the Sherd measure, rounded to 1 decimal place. 0.2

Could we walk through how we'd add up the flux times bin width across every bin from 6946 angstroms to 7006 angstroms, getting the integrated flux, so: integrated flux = 1913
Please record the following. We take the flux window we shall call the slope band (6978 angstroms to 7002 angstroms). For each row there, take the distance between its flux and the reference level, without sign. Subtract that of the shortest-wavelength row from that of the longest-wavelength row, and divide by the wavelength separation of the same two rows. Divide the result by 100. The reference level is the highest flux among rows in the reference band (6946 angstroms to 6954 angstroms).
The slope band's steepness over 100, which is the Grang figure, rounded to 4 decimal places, -0.0011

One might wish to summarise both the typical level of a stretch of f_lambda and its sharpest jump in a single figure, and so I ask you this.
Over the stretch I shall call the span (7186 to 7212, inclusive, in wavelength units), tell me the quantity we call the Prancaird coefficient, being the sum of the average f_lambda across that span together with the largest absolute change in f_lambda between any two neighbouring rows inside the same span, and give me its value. 35.7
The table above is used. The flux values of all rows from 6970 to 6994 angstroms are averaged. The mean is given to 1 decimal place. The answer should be 31.2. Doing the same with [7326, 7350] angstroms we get 31.4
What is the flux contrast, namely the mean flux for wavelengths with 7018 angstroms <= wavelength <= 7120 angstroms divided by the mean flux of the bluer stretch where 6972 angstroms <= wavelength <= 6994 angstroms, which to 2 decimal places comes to 1.04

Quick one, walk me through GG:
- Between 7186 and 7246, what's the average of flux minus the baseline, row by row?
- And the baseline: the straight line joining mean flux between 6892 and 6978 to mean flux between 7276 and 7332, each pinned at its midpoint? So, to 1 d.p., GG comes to -0.3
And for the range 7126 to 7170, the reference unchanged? -0.1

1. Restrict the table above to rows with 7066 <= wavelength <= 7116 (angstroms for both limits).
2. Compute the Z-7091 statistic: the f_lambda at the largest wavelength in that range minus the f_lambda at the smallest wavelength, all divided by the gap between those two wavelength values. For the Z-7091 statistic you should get -0.031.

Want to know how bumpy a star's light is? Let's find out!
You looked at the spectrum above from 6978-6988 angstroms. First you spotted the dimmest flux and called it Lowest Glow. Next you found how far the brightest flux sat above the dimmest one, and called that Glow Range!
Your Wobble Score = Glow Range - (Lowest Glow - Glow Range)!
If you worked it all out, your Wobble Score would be -26.0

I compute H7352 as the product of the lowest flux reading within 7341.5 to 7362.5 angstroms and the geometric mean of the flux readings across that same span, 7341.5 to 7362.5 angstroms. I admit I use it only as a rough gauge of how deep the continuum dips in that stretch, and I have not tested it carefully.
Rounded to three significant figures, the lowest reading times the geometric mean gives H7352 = 889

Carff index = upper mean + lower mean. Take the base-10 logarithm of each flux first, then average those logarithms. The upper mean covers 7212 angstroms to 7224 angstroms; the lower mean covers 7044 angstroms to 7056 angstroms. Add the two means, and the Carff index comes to 3.00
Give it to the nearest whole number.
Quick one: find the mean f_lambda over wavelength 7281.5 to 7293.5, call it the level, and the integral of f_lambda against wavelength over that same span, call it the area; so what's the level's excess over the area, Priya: -345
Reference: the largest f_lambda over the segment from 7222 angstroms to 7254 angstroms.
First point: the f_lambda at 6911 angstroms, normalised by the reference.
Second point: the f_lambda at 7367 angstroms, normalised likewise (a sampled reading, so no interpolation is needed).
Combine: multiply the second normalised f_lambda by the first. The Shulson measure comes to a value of 0.79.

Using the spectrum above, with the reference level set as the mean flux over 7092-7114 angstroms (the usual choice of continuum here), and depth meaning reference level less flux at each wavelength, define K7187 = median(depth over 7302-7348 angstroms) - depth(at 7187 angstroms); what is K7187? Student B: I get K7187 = -1.7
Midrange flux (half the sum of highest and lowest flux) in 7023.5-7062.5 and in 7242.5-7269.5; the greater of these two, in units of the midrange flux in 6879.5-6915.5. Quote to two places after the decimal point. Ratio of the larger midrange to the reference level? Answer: 0.99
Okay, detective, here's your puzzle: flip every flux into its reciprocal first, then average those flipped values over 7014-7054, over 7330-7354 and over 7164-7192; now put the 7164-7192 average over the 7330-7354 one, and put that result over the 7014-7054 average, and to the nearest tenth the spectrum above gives 33.0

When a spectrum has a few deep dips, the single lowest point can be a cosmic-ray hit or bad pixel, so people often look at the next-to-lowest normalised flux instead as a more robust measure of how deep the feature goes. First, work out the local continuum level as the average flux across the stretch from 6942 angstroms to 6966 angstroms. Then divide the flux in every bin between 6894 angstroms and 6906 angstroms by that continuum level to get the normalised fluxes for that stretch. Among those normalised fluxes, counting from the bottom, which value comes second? 0.960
